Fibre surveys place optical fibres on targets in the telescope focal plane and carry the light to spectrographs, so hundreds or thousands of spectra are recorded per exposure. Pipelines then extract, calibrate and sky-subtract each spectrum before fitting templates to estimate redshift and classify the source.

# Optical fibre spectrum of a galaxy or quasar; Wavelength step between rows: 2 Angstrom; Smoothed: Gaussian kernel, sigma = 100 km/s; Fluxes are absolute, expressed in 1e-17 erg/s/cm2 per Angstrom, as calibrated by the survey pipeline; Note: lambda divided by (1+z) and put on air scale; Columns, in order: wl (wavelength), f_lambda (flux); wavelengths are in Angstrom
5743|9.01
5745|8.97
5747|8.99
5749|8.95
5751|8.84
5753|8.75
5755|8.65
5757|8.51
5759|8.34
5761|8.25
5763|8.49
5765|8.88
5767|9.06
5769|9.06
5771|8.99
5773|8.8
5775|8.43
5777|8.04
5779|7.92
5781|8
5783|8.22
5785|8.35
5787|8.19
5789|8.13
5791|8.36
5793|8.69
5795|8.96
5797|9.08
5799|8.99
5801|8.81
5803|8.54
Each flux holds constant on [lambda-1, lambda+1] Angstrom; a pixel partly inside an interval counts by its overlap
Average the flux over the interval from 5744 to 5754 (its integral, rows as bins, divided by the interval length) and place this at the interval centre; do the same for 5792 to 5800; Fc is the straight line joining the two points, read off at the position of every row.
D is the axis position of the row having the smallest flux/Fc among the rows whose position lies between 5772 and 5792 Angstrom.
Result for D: 5779 Angstrom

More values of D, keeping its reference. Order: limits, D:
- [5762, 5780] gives 5779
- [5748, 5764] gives 5761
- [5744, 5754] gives 5753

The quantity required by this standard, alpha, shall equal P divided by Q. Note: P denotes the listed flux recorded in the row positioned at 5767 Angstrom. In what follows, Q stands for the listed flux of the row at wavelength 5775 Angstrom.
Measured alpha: 1.07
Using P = 9.06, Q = 8.43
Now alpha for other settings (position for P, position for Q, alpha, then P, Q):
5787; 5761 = 0.99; 8.19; 8.25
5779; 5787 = 0.97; 7.92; 8.19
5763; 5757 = 1.00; 8.49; 8.51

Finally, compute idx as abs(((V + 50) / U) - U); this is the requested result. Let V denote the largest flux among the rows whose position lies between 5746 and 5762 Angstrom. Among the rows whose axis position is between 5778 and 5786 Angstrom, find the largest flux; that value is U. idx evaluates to 1.29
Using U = 8.35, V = 8.99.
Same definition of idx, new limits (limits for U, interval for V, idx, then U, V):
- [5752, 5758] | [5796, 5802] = 2.00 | 8.75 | 9.08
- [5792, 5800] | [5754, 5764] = 2.62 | 9.08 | 8.65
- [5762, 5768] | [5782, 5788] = 2.62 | 9.06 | 8.35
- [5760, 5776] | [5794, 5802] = 2.54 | 9.06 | 9.08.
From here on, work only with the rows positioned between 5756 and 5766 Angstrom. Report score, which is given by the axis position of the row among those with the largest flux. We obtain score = 5765 Angstrom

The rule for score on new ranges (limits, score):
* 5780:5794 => 5793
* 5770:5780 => 5771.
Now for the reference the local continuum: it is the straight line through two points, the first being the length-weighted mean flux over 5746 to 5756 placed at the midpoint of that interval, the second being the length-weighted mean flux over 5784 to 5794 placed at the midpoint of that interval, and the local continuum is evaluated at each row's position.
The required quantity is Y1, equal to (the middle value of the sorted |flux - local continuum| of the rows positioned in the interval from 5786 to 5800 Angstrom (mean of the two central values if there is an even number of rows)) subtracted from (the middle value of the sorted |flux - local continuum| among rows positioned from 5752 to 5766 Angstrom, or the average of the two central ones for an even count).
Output -0.173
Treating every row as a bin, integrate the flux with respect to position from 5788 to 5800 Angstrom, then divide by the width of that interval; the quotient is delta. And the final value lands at 8.7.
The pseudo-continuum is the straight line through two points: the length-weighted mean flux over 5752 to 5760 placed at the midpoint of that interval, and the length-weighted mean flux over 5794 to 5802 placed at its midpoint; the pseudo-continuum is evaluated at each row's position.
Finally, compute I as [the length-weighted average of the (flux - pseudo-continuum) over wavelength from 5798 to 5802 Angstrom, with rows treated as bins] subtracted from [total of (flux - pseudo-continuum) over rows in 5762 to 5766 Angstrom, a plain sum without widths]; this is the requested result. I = 0.17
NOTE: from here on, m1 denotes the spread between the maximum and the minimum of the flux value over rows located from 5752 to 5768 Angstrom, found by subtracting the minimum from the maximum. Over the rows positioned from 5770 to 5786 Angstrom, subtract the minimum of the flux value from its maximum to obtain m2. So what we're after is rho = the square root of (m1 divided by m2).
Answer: 0.9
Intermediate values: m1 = 0.81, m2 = 1.07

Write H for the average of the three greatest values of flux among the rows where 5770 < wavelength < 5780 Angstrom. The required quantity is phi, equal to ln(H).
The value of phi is 2.168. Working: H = 8.74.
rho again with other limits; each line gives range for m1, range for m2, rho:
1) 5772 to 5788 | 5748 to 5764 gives 1.1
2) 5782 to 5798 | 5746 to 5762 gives 1.1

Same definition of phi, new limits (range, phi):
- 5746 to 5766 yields 2.191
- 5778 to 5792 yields 2.117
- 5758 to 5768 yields 2.176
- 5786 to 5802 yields 2.198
